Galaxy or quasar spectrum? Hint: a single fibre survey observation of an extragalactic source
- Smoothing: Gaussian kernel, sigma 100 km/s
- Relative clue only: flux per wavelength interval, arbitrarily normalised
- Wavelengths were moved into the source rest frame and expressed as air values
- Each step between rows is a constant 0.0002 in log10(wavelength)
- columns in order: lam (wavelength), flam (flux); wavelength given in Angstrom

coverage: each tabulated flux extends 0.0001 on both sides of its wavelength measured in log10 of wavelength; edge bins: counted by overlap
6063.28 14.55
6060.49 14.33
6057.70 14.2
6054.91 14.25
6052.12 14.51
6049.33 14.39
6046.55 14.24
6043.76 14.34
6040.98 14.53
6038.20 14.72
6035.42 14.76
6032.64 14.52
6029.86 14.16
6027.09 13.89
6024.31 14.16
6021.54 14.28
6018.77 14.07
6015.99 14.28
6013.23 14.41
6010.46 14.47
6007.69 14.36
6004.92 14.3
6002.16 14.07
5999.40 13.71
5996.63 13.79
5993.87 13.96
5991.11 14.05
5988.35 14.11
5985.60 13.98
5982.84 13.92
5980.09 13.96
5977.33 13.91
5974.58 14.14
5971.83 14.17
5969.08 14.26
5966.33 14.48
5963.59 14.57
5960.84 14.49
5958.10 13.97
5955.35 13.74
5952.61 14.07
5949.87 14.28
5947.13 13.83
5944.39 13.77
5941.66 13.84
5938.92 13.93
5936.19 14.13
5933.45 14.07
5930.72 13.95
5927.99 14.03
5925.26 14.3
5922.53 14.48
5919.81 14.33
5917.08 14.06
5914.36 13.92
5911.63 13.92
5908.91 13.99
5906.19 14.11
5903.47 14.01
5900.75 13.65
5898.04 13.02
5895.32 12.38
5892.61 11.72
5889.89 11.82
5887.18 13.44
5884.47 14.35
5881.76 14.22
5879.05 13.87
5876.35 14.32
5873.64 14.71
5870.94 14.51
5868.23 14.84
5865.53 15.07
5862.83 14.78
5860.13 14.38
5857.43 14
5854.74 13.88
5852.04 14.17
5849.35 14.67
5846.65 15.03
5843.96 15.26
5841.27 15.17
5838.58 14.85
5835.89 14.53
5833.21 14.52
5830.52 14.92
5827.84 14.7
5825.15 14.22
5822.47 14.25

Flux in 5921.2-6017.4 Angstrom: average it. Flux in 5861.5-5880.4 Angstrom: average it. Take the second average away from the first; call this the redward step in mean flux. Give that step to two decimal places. -0.48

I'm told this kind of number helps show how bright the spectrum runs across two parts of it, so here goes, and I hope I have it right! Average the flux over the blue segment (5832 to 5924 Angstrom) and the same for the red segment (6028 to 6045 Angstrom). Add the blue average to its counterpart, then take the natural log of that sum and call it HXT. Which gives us 3.354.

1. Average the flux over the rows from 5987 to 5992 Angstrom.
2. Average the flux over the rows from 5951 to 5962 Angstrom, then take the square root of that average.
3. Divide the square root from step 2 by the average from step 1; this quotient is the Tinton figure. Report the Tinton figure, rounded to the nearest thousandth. 0.266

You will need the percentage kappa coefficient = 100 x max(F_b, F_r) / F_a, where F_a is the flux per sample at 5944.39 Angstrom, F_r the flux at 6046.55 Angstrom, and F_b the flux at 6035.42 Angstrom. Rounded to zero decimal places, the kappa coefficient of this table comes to 107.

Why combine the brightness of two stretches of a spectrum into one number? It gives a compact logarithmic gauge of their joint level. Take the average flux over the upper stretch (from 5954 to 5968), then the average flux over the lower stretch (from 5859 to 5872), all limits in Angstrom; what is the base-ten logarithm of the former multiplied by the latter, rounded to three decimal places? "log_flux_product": 2.322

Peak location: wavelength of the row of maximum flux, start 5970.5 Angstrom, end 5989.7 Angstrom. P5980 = 5971.83 Angstrom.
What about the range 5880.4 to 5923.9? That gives 5922.53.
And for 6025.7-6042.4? 6035.42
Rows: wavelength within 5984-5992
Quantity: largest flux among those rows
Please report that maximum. 14.11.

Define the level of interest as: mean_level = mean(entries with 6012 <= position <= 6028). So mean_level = 14.2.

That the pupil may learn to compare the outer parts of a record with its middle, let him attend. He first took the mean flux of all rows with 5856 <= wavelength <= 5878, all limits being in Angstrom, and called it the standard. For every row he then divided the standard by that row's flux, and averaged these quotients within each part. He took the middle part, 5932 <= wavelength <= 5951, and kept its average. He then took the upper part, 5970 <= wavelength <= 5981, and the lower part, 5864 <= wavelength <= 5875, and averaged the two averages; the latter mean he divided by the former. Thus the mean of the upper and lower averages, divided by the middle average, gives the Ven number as 0.97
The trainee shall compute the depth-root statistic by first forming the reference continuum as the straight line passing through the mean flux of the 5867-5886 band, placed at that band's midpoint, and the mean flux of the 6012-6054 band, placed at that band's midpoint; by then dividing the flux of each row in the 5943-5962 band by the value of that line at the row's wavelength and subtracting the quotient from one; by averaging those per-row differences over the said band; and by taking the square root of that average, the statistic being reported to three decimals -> 0.157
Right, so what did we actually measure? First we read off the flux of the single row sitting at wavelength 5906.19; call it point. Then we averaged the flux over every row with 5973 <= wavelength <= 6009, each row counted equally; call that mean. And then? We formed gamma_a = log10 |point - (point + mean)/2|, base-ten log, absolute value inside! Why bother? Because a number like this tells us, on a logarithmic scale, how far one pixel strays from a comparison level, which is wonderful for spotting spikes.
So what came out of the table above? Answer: -1.3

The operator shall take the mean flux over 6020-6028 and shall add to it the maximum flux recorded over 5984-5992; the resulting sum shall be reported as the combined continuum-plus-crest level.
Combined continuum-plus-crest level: 28.2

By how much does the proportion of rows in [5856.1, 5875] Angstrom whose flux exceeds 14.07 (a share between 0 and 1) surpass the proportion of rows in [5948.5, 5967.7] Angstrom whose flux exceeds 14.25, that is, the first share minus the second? 0.3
